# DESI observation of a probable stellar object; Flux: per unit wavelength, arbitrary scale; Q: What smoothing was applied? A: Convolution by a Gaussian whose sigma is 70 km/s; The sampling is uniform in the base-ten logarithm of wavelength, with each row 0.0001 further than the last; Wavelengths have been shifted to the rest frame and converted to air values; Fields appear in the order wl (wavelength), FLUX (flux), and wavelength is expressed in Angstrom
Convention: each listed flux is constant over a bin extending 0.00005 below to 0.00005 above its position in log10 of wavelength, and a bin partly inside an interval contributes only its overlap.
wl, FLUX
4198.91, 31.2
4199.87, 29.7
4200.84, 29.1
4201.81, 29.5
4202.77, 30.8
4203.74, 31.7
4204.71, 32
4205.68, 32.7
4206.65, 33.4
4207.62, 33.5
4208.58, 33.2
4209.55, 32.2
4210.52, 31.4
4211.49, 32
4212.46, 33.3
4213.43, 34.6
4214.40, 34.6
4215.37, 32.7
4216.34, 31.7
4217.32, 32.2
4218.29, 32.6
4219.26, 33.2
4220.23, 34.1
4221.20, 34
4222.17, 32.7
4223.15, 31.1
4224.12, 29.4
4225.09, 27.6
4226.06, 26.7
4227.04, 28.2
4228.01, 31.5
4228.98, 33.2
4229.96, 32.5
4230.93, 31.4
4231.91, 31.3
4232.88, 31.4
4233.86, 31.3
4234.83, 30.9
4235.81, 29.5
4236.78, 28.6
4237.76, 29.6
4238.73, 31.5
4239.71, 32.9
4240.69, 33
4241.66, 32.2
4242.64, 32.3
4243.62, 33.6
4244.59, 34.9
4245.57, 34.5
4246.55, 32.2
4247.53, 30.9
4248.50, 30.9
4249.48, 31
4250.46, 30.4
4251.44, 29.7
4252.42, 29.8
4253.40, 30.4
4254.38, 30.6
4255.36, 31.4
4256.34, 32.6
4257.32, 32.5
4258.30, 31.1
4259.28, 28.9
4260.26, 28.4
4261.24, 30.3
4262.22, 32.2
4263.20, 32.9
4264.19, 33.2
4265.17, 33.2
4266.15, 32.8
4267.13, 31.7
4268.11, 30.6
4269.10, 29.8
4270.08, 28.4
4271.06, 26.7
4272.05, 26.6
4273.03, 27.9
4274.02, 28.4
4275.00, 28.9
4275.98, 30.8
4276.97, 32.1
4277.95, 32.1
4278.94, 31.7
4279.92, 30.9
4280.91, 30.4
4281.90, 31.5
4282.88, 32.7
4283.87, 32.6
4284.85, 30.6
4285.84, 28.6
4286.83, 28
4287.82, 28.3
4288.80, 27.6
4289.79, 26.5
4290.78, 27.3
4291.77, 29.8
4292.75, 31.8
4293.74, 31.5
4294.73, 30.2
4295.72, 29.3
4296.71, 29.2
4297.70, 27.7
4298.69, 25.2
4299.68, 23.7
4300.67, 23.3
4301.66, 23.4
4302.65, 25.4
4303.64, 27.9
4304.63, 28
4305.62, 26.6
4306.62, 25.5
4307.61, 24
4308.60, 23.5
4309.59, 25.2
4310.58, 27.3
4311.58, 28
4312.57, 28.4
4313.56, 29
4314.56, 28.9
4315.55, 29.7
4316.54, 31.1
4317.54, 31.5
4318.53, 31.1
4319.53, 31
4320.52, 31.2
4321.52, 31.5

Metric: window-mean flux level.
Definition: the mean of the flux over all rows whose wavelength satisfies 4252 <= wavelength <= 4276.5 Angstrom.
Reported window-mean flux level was 30.4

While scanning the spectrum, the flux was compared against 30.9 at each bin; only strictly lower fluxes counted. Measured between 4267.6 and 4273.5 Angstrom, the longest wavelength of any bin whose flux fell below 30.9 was 4273.03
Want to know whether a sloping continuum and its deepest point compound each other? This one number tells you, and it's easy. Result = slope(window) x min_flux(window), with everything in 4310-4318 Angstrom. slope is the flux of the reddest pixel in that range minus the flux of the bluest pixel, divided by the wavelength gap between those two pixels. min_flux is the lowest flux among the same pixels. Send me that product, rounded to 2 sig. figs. 16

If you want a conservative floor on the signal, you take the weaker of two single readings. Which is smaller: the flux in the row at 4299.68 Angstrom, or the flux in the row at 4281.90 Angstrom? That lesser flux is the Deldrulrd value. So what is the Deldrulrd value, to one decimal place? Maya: 23.7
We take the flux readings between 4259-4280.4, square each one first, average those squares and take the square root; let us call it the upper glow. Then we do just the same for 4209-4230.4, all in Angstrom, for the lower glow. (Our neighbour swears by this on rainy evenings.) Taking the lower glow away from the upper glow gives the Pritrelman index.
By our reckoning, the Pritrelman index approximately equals -1.5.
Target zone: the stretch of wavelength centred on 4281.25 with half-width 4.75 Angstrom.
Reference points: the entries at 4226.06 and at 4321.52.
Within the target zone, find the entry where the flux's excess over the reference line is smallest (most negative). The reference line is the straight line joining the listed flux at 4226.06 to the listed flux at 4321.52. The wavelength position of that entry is 4285.84 Angstrom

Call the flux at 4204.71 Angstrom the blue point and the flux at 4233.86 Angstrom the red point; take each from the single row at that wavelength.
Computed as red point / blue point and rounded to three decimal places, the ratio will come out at 0.978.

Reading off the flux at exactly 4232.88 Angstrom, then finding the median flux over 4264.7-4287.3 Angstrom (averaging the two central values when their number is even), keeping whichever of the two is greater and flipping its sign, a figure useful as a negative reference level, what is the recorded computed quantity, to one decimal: -31.4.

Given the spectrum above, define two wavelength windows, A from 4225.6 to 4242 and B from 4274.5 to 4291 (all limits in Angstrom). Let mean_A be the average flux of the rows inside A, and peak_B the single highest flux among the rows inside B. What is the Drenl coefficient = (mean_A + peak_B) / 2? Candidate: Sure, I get 31.8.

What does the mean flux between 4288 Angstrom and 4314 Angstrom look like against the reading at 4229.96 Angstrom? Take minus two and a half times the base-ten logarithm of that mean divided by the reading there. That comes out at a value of 0.20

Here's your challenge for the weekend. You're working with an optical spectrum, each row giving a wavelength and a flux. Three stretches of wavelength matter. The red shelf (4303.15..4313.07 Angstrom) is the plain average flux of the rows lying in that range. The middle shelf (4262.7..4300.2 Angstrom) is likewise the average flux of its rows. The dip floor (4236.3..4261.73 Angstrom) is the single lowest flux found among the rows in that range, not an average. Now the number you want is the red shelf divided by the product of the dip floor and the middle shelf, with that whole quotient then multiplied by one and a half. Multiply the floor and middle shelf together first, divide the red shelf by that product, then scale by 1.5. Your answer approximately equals 0.047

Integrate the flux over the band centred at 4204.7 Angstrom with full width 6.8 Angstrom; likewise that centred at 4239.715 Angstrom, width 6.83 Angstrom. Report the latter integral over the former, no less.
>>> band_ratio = 0.99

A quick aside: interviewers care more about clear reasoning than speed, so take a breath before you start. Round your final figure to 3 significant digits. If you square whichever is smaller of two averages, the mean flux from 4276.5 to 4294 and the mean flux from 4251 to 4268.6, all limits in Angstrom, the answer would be 913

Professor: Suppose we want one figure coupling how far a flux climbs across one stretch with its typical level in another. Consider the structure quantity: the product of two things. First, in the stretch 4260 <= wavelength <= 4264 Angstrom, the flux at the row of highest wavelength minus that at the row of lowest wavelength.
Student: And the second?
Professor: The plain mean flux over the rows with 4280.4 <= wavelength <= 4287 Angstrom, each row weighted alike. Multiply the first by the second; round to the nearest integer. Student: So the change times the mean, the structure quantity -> 138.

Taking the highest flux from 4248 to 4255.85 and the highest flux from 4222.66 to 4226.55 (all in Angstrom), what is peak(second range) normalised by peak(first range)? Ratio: 0.99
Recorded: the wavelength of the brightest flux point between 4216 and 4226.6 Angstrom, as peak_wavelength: 4220.23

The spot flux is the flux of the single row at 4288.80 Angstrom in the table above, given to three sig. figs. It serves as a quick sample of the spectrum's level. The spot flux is 27.6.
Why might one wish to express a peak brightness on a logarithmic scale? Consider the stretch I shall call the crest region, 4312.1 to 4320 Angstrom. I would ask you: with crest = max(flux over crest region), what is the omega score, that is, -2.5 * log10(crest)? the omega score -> -3.75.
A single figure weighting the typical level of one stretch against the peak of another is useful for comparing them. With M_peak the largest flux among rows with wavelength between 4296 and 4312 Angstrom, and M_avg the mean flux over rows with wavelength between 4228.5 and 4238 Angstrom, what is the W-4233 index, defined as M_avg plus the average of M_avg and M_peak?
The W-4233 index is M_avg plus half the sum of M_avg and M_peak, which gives 61.1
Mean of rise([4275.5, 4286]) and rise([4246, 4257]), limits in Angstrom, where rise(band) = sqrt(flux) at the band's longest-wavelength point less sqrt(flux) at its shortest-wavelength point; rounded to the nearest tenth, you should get -0.1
